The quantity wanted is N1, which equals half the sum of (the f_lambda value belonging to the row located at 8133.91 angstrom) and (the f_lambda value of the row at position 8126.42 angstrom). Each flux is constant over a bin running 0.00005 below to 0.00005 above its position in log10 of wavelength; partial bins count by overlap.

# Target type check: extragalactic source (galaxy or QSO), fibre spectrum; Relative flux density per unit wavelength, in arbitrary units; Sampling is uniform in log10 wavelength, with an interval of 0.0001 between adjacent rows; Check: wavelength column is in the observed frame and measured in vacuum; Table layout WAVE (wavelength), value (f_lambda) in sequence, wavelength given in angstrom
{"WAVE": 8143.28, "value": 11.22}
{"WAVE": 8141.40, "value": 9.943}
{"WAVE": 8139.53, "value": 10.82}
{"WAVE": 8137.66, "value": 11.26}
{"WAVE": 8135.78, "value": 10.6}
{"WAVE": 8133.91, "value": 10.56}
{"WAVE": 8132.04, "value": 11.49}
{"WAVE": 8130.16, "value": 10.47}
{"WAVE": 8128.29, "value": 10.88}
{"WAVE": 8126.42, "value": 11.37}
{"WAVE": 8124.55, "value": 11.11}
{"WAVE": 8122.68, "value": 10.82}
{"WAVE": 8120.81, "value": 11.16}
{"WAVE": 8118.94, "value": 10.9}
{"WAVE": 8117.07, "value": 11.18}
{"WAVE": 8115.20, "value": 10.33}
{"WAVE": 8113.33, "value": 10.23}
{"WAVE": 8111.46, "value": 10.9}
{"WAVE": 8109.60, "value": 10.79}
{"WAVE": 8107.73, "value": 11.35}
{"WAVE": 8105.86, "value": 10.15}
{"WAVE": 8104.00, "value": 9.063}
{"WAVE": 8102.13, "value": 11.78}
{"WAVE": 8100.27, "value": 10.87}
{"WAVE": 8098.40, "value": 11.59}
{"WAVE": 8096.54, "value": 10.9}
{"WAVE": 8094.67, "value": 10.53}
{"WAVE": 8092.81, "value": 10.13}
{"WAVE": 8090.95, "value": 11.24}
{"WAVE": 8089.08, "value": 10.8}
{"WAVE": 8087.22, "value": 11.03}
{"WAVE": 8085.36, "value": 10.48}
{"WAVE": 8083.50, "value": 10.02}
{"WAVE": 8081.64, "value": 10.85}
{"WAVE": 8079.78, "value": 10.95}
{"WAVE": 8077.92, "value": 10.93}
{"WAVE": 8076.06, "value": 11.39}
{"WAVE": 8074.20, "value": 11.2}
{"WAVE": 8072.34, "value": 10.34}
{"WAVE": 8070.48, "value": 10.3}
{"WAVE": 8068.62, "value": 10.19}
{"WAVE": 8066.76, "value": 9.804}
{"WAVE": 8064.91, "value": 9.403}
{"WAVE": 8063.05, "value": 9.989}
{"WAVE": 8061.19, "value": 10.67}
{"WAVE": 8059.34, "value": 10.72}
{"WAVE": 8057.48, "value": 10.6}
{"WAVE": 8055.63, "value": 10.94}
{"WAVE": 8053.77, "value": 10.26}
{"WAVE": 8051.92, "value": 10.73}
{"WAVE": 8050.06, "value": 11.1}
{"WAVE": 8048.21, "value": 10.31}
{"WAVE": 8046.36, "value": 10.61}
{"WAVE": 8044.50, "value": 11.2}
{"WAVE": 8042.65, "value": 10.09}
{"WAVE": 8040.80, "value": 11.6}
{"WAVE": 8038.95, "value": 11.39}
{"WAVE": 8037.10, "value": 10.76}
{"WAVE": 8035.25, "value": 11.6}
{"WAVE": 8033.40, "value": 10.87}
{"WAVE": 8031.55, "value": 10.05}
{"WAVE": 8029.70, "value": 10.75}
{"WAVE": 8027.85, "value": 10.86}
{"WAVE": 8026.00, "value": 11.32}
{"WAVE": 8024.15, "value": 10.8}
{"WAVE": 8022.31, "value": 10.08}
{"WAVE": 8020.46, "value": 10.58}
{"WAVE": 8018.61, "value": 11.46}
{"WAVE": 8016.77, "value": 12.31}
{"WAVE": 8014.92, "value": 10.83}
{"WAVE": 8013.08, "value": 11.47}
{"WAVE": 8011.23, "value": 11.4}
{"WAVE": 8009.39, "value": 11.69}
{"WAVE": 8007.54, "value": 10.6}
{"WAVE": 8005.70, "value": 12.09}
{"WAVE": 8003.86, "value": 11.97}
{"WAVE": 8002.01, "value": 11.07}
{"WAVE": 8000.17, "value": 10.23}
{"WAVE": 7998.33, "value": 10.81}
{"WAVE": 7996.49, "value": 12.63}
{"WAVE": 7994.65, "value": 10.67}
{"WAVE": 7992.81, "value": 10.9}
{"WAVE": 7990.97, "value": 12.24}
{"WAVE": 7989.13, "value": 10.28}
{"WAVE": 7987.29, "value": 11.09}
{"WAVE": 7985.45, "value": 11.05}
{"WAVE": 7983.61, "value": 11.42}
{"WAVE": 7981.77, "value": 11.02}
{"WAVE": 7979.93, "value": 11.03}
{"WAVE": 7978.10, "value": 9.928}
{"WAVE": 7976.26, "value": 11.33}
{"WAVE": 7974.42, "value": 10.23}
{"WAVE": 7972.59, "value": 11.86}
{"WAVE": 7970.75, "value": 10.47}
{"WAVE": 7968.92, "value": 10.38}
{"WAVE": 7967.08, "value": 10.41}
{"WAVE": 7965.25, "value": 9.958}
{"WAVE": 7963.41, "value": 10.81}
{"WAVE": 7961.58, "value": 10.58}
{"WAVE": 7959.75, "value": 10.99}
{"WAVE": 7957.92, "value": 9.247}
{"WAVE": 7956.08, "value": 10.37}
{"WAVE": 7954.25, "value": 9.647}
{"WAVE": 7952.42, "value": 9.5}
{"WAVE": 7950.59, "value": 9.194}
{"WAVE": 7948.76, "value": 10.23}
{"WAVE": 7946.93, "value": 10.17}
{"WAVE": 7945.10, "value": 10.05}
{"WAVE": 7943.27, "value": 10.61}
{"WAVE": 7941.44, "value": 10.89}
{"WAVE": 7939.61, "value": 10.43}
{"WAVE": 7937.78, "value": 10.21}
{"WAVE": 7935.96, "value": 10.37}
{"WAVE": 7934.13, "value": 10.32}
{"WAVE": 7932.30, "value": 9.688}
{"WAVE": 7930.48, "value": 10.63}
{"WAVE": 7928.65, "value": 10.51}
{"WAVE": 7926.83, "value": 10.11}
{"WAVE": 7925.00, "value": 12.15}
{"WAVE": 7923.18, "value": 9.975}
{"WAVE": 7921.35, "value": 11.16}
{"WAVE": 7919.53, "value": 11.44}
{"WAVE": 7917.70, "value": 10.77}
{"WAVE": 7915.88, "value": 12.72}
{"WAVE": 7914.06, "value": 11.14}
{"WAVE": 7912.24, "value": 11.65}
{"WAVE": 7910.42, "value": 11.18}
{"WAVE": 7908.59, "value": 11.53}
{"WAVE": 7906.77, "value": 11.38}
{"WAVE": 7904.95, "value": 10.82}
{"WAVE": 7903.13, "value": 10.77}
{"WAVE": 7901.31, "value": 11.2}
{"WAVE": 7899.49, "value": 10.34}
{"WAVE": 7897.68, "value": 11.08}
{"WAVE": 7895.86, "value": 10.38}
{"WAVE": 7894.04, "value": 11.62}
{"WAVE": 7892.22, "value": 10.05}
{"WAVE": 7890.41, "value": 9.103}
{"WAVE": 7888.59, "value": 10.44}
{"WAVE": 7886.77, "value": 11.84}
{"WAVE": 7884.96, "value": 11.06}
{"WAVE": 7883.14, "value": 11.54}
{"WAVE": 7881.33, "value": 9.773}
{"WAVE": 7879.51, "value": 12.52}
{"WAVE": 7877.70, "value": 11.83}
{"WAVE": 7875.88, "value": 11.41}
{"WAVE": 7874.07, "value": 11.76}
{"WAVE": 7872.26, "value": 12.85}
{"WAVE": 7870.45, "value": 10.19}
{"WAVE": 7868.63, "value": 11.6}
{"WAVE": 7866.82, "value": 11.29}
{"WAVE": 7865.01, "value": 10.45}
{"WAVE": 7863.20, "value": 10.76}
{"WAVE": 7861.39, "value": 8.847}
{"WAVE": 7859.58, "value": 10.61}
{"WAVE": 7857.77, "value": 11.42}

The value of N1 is 11.0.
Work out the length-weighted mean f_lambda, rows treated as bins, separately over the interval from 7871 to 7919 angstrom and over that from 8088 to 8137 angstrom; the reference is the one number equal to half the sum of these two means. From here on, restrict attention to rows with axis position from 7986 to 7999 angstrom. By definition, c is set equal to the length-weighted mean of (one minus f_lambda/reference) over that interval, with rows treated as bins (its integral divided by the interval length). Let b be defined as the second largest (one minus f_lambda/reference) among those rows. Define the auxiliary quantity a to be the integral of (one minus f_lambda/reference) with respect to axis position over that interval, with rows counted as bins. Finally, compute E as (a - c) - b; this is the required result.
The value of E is -0.3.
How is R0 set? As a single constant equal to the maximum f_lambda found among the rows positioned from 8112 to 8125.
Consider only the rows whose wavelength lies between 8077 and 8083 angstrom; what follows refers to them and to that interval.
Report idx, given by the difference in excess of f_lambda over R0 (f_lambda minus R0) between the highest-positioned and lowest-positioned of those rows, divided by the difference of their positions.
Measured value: -0.02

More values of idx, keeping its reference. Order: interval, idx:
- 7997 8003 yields 0.07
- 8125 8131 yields -0.24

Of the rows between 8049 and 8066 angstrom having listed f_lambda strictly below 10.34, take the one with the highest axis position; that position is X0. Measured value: 8064.91 angstrom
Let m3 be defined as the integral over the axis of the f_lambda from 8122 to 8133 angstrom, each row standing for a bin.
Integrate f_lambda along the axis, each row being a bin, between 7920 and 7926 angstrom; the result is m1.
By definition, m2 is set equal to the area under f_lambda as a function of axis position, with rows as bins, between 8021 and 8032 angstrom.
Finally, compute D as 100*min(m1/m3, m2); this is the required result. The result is 55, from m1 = 67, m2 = 117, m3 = 121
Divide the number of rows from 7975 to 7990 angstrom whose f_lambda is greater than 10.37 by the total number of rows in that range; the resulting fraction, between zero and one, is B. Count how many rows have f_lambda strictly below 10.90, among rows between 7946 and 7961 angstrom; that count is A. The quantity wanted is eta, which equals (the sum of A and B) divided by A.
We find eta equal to 1.11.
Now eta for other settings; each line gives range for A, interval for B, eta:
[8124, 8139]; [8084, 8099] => 1.22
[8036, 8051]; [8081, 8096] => 1.19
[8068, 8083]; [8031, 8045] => 1.19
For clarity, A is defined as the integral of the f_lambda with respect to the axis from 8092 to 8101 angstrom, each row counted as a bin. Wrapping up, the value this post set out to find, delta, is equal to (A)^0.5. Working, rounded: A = 97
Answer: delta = 9.9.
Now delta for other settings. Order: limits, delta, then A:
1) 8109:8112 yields 5.7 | 33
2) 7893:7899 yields 8.1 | 66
